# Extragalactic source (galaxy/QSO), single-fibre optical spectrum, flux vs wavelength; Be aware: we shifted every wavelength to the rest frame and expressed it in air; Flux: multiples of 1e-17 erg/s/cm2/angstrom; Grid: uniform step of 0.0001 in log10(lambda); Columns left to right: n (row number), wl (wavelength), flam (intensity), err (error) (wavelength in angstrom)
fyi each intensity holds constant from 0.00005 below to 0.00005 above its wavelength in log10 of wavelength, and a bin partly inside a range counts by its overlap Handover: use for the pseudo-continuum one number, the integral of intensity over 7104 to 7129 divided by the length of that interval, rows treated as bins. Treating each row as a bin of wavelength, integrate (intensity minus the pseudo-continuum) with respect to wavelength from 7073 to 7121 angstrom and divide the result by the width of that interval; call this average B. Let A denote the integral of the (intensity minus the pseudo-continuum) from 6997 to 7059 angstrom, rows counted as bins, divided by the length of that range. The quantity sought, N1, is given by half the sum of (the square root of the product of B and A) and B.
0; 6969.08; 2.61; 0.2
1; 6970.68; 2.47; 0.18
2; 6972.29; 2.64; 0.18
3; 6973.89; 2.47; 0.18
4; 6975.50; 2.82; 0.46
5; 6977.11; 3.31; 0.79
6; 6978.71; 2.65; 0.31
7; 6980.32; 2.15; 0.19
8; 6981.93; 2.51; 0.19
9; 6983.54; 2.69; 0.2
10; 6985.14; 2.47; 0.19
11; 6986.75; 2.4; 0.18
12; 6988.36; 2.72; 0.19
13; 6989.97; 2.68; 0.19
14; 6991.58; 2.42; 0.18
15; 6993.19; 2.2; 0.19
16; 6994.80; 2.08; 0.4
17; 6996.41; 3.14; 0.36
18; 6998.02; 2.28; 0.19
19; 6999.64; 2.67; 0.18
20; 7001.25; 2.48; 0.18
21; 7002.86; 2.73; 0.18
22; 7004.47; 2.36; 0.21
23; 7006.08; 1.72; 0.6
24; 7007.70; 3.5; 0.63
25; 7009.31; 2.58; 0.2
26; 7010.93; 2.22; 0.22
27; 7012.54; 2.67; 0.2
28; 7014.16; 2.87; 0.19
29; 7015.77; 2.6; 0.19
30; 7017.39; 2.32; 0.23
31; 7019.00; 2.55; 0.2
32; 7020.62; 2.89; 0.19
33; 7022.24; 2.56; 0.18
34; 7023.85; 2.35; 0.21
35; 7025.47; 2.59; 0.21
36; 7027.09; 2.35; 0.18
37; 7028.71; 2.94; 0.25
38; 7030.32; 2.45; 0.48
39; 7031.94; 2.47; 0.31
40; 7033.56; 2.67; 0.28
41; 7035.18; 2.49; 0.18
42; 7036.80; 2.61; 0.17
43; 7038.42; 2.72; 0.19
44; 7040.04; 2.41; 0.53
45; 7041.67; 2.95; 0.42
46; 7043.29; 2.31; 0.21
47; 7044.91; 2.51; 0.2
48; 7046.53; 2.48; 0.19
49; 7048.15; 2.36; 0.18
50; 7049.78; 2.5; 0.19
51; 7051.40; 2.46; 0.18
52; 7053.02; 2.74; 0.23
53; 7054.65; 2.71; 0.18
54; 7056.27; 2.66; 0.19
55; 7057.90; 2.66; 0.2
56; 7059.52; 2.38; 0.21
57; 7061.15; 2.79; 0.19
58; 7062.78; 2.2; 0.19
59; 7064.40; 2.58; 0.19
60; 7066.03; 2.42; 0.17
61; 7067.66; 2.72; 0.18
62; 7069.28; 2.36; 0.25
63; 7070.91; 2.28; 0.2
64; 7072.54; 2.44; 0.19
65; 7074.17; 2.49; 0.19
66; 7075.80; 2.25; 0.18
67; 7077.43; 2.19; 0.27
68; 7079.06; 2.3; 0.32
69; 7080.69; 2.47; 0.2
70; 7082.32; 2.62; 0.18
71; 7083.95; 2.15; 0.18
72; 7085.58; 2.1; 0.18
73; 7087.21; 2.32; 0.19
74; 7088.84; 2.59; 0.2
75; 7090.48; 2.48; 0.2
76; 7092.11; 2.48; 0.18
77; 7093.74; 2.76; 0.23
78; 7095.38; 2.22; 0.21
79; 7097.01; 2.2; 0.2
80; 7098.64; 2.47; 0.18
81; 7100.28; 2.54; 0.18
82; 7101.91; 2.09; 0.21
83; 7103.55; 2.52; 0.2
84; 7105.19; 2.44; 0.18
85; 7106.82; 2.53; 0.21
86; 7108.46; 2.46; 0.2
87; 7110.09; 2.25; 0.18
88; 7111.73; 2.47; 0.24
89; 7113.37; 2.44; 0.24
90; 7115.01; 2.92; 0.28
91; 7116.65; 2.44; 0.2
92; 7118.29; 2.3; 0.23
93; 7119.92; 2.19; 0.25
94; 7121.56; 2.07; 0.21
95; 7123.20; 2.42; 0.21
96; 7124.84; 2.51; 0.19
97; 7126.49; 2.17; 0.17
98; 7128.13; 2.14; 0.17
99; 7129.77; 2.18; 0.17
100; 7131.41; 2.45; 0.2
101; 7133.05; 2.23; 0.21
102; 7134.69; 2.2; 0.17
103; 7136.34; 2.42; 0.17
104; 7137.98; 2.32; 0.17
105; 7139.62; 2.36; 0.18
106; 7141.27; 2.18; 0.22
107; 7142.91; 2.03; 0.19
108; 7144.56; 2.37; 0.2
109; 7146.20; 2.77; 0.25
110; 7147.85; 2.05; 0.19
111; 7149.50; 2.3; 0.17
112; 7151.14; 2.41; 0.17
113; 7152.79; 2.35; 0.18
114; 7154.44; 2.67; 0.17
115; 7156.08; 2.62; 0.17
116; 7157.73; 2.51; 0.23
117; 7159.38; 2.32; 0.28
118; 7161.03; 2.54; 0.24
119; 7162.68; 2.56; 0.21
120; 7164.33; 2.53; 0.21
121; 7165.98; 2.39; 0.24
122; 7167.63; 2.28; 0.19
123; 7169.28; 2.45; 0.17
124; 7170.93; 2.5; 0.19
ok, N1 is 0.036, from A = 0.18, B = 0.017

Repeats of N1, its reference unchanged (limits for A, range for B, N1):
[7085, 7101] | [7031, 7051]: 0.113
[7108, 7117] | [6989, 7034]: 0.150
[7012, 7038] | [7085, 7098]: 0.036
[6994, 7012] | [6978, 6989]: 0.128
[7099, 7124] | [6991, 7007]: 0.028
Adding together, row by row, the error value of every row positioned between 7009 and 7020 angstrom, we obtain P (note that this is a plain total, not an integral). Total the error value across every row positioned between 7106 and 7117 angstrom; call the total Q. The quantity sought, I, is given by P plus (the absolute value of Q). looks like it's 2.98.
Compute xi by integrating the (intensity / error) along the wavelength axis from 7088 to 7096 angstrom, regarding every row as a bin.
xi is 99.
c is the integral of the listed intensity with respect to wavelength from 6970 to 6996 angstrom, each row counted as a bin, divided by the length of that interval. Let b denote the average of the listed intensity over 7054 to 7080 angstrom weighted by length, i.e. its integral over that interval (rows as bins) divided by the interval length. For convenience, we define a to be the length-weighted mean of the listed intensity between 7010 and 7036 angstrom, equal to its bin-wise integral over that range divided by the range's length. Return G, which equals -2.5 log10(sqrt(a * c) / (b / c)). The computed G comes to -1.06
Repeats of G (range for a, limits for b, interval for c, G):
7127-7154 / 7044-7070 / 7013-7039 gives -0.99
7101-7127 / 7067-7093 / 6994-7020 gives -1.05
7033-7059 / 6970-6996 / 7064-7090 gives -0.92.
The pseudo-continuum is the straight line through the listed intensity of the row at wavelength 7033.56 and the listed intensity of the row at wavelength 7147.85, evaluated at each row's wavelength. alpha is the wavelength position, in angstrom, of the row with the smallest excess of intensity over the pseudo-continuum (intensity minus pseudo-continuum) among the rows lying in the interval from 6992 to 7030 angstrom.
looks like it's 7006.08 angstrom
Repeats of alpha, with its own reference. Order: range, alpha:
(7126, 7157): 7142.91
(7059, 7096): 7062.78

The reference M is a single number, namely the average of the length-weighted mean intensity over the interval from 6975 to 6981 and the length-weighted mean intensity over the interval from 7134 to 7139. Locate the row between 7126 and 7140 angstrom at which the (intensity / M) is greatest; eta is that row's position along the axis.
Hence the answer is 7131.41 angstrom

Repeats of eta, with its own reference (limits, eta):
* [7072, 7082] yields 7074.17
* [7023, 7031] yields 7028.71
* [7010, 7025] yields 7020.62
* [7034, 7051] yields 7041.67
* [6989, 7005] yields 6996.41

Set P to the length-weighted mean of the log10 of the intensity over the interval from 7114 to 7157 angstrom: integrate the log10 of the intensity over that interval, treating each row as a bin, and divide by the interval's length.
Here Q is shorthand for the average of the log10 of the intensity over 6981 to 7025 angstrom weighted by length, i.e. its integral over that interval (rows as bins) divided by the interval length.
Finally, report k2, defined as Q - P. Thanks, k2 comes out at 0.032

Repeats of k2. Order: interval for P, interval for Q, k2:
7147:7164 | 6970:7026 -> 0.020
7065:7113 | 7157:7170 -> 0.009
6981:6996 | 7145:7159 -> -0.004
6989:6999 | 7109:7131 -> -0.020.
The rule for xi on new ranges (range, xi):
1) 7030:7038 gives 87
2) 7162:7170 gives 97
